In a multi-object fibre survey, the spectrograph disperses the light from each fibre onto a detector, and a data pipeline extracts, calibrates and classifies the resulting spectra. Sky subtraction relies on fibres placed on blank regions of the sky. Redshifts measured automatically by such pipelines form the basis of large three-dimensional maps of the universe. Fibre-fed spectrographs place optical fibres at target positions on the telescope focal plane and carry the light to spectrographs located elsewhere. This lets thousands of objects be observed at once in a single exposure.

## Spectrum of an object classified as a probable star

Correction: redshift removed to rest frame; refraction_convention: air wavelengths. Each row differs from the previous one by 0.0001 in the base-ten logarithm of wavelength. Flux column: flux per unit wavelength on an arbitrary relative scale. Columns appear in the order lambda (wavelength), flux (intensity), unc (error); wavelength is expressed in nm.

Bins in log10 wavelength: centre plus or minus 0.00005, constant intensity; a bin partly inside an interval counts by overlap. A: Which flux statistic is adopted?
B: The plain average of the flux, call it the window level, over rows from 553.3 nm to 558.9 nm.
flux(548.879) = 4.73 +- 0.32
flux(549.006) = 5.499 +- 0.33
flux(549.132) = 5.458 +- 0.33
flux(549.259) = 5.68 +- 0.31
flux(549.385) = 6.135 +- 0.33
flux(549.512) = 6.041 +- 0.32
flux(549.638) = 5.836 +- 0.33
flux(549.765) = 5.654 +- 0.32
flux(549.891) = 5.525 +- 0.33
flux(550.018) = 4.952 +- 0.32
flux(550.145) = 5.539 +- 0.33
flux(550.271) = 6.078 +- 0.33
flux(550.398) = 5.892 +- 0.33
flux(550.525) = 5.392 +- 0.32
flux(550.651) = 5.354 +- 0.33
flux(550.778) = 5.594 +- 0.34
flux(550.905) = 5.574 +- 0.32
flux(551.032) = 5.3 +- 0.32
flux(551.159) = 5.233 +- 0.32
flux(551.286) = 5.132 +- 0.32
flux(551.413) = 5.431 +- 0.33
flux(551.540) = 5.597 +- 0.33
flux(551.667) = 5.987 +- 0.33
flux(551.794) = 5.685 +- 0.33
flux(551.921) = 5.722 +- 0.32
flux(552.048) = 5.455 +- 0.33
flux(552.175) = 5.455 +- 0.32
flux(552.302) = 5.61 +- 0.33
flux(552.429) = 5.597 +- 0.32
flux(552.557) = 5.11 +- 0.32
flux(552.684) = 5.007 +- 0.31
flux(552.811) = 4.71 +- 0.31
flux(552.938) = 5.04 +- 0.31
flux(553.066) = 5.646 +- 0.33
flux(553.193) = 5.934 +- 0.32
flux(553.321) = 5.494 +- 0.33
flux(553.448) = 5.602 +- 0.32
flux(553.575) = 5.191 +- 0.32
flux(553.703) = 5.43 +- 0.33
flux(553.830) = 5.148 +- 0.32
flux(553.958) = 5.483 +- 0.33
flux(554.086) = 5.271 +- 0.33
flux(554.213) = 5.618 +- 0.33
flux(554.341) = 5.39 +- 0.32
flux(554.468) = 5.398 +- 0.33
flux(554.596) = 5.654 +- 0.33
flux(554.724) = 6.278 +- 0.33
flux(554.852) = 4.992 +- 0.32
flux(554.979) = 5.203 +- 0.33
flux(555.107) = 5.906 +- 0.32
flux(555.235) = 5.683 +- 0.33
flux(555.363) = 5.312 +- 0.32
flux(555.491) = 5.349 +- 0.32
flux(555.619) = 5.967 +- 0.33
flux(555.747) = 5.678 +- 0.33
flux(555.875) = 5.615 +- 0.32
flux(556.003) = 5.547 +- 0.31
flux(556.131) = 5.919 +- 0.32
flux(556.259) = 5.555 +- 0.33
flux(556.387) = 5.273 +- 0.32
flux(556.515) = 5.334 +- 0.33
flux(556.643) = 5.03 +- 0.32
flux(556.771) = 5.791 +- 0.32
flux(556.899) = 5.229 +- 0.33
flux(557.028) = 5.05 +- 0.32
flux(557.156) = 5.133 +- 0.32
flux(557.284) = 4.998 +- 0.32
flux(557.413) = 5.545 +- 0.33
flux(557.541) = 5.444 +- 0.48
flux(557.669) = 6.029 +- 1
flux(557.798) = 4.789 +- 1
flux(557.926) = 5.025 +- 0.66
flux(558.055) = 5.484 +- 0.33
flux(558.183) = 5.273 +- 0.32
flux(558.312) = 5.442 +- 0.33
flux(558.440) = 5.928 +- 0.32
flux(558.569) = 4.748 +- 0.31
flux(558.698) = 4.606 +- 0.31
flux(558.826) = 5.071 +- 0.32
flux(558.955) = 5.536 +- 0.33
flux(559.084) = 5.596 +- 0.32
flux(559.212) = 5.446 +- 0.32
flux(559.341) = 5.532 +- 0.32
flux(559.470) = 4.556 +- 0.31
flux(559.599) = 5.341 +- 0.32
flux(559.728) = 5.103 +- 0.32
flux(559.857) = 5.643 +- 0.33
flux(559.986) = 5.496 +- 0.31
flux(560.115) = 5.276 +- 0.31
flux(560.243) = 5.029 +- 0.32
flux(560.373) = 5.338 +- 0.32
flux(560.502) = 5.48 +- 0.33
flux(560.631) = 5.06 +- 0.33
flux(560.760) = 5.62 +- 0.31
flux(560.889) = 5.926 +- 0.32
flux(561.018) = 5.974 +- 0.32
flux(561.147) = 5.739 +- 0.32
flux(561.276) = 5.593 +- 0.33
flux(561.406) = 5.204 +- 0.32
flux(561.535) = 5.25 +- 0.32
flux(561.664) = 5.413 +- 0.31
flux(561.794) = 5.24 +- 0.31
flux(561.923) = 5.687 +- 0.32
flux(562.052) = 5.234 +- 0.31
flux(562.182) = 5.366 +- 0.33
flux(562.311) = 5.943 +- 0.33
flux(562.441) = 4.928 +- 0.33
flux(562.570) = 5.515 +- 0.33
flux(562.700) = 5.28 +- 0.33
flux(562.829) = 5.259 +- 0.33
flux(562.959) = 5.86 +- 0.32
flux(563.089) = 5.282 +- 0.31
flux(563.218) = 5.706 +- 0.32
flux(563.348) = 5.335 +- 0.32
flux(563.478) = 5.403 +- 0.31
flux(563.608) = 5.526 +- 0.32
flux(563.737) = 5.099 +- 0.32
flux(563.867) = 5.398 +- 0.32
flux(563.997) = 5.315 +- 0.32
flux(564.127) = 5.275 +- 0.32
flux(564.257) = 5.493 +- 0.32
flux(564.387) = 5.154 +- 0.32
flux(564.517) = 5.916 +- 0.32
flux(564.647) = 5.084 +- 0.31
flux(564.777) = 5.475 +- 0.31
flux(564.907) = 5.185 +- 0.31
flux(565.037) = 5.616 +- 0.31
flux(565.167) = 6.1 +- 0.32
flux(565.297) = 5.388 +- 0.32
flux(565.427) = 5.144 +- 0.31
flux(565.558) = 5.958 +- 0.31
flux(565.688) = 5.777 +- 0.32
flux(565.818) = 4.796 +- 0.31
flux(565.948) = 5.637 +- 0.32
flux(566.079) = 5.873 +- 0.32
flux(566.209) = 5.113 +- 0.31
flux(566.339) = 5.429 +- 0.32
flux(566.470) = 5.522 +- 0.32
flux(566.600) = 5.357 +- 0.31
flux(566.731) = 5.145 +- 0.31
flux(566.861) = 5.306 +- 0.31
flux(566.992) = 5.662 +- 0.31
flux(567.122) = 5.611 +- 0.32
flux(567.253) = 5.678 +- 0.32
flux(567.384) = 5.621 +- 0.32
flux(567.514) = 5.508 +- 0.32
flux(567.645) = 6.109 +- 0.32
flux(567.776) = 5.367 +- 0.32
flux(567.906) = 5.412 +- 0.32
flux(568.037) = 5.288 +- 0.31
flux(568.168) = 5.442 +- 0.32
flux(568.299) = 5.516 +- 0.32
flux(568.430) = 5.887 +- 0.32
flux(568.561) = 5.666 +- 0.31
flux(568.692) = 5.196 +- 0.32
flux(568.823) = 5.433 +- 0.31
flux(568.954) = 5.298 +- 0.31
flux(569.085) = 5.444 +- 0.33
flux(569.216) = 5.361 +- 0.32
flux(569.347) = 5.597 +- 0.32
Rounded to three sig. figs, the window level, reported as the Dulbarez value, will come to 5.41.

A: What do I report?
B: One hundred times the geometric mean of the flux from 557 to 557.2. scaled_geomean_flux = 509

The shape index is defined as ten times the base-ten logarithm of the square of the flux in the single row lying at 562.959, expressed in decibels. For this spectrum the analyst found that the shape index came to 15.4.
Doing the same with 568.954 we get 14.5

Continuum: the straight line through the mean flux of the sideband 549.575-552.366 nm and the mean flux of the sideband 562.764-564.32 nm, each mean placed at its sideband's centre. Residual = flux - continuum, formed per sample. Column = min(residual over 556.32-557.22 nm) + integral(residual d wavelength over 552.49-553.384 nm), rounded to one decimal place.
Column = -0.7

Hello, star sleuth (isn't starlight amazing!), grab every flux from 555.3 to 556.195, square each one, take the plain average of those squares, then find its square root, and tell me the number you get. 5.63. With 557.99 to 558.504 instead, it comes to 5.54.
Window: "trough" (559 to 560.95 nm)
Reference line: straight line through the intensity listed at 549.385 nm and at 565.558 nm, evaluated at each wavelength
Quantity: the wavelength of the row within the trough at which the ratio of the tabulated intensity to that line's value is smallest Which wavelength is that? 559.470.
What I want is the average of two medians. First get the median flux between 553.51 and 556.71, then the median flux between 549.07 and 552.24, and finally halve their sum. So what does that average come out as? 5.50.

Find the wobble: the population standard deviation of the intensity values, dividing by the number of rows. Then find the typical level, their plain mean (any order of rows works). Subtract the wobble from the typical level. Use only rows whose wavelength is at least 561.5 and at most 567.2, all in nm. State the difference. 5.15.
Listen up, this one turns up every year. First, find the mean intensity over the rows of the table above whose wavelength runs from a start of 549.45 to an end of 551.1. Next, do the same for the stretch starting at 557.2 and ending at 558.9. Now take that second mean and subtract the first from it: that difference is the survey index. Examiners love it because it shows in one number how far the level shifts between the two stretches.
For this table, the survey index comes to -0.33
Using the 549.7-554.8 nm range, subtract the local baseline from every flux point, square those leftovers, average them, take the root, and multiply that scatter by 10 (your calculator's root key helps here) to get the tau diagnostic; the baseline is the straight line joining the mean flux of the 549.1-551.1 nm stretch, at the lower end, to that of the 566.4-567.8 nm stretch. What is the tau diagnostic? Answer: 3.4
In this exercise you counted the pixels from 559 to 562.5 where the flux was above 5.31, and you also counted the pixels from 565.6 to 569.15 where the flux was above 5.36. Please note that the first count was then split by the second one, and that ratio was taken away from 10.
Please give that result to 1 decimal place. 9.1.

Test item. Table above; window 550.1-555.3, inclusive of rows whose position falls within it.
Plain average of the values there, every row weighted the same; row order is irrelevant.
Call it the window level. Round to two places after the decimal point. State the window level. 5.48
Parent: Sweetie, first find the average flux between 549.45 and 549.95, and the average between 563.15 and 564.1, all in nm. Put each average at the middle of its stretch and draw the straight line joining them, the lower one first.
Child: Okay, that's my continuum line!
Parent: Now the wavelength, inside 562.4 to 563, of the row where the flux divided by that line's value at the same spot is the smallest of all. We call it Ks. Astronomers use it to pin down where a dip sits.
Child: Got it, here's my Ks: 562.441 nm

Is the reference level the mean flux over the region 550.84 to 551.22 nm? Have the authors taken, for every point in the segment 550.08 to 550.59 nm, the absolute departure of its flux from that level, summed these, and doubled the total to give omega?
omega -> 2.9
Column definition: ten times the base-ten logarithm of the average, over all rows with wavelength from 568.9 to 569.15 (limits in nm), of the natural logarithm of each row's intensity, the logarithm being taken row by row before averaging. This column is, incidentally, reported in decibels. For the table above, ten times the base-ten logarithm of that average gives 2.26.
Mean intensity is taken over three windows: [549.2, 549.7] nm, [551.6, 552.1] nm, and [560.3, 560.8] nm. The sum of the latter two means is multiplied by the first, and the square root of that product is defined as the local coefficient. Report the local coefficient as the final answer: 8.10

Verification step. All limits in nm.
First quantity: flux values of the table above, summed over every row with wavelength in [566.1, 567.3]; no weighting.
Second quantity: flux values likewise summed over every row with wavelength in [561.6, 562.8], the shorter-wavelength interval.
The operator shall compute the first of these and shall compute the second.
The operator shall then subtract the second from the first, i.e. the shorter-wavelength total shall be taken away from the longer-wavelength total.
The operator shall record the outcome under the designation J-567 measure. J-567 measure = 0.2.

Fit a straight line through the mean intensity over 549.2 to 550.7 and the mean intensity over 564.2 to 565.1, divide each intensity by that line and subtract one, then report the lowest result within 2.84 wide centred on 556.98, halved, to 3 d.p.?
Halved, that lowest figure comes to -0.068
